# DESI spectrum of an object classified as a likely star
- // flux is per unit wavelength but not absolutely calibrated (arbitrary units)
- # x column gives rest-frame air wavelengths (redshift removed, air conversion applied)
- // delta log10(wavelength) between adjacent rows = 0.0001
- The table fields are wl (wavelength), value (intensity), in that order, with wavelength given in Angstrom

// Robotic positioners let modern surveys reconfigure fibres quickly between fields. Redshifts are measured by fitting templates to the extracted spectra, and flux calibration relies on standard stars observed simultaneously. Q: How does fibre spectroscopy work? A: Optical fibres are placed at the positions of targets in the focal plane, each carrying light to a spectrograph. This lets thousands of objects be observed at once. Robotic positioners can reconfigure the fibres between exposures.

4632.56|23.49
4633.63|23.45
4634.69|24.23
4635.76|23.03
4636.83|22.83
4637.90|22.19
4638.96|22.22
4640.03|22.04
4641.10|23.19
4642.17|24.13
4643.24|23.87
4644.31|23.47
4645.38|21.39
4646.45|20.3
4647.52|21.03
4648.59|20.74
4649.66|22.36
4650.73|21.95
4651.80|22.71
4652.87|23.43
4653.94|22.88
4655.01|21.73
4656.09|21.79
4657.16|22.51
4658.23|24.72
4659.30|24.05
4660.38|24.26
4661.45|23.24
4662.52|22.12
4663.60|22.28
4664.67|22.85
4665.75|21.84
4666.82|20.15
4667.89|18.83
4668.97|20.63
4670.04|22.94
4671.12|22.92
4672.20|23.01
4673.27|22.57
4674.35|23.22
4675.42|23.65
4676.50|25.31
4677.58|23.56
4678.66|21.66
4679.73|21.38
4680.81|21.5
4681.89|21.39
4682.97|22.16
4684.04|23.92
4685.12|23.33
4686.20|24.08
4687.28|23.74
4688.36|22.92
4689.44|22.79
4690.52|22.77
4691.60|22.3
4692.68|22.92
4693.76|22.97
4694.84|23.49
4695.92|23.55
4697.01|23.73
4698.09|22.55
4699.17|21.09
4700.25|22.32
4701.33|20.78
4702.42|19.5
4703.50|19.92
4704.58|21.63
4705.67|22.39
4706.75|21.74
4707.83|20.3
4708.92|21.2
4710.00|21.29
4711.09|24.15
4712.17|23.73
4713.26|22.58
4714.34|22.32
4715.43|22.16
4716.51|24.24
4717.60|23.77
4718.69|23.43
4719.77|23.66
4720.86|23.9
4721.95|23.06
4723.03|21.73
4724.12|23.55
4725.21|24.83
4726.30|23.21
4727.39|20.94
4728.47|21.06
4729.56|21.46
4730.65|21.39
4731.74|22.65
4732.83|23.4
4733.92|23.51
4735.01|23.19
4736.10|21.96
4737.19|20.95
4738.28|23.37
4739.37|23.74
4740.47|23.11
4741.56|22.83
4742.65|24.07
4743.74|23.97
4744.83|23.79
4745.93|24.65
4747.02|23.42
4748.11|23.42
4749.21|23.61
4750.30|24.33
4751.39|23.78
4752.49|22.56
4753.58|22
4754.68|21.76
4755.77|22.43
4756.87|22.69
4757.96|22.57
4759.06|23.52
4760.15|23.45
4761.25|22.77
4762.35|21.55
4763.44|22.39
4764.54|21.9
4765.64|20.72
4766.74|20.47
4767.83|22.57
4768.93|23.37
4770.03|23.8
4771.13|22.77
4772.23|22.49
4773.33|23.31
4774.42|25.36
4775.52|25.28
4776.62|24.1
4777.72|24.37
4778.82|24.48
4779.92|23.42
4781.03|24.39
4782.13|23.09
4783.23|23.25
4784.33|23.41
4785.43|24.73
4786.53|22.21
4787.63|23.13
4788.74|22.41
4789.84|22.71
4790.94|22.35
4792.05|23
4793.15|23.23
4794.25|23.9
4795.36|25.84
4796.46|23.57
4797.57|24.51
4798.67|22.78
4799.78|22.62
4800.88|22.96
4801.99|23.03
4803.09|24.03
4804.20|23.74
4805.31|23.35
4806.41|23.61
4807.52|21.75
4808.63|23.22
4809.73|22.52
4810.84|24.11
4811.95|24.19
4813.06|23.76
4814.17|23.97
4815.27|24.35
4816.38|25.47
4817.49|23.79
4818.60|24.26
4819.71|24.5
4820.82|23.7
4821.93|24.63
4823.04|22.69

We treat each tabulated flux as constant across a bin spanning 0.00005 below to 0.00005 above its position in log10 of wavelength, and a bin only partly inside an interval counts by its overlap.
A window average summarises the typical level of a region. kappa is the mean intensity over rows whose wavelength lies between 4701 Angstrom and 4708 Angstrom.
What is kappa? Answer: 20.9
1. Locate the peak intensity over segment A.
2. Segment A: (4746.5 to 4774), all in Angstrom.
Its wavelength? 4750.30 Angstrom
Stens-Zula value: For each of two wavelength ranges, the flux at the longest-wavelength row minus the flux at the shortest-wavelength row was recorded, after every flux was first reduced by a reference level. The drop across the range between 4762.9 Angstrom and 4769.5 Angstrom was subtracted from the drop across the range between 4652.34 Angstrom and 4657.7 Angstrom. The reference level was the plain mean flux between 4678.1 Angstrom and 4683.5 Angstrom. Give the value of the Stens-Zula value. -1.9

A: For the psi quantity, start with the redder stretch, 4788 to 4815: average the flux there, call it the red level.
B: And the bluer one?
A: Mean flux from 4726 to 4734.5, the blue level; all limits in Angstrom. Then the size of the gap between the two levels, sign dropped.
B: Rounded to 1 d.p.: 1.2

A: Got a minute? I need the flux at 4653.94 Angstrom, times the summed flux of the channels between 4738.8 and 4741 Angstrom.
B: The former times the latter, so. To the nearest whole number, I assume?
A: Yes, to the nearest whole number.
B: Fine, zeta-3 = 1072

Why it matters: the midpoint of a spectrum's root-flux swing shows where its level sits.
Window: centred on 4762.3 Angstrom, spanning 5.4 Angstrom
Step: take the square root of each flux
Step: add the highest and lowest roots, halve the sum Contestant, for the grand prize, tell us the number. 4.742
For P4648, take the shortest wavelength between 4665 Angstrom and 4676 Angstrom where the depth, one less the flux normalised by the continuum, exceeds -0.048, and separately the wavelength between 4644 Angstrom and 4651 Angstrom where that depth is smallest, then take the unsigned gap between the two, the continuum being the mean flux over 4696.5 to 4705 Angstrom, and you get 21.4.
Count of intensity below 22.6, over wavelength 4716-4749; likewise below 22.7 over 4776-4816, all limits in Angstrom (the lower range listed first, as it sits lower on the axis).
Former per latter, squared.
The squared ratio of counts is 1.4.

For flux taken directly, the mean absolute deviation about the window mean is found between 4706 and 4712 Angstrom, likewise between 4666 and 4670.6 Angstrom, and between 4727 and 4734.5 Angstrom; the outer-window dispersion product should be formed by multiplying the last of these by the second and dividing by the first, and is 1.2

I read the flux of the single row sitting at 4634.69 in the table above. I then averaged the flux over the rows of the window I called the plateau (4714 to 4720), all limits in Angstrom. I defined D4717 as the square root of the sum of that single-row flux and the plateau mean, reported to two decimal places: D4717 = 6.89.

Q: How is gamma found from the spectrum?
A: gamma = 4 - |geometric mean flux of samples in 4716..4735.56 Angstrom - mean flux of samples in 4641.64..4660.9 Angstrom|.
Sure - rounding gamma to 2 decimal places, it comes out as 3.71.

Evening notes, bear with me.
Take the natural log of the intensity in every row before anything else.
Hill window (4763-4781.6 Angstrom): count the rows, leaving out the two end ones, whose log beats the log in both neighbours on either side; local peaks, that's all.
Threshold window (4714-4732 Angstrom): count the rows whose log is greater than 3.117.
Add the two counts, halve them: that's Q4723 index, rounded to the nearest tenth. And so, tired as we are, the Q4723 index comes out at 6.5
